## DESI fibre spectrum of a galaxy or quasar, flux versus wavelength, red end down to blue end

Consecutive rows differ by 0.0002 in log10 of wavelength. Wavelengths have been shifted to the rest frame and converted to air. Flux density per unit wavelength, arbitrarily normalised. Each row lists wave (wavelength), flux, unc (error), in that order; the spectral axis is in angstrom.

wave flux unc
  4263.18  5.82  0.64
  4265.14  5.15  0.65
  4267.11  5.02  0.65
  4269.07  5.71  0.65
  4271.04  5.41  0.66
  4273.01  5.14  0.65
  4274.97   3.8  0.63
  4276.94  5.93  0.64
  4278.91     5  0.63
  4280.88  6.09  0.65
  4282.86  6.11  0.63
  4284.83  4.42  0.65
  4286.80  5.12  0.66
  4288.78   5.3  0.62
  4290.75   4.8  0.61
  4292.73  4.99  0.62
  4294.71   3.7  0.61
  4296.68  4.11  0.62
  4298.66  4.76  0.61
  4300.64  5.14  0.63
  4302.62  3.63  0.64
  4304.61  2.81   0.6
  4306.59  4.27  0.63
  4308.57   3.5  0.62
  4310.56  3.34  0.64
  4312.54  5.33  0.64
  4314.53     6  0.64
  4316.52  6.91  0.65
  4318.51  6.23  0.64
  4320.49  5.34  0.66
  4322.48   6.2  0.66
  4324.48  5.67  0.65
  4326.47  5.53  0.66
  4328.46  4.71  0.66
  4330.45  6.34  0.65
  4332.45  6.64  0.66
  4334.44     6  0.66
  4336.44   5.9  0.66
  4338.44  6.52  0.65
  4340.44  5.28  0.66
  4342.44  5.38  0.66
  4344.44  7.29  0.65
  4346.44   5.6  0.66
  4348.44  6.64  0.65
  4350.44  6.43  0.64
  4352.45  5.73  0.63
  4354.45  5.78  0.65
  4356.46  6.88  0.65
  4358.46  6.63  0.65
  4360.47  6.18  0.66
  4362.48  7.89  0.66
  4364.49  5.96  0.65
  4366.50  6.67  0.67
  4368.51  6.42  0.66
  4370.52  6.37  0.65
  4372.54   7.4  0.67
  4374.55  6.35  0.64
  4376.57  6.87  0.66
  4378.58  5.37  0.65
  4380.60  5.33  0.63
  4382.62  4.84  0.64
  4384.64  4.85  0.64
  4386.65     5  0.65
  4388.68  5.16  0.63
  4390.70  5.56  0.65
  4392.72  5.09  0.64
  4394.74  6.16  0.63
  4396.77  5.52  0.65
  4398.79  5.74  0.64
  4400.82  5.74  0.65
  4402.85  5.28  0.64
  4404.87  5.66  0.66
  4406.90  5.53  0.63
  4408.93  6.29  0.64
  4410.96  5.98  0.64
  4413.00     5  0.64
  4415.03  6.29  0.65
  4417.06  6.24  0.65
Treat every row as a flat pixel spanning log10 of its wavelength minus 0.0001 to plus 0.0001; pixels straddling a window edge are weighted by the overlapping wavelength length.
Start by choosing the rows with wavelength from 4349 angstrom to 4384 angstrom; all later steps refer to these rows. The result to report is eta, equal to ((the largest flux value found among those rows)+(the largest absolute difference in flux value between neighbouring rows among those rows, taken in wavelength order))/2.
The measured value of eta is 4.9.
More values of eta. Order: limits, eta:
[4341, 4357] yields 4.6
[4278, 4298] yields 3.9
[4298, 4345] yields 4.6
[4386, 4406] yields 3.6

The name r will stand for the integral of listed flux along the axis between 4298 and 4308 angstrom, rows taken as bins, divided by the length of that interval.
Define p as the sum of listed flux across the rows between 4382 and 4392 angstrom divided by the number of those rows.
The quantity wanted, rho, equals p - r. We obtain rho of 1.0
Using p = 5.08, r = 4.1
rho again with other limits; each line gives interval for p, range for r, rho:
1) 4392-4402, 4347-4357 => -0.6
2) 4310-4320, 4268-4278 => 0.4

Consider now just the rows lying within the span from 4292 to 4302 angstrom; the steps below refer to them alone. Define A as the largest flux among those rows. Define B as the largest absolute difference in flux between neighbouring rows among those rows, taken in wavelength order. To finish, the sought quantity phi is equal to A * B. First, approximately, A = 5.14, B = 1.3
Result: 7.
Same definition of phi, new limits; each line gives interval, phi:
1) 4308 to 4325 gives 14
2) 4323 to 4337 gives 11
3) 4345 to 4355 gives 7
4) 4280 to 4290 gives 10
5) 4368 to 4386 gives 11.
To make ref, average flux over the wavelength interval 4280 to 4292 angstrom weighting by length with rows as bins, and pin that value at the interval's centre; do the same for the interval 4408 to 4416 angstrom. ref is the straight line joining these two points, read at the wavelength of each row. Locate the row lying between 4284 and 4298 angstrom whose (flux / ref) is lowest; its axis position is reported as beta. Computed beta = 4294.71 angstrom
